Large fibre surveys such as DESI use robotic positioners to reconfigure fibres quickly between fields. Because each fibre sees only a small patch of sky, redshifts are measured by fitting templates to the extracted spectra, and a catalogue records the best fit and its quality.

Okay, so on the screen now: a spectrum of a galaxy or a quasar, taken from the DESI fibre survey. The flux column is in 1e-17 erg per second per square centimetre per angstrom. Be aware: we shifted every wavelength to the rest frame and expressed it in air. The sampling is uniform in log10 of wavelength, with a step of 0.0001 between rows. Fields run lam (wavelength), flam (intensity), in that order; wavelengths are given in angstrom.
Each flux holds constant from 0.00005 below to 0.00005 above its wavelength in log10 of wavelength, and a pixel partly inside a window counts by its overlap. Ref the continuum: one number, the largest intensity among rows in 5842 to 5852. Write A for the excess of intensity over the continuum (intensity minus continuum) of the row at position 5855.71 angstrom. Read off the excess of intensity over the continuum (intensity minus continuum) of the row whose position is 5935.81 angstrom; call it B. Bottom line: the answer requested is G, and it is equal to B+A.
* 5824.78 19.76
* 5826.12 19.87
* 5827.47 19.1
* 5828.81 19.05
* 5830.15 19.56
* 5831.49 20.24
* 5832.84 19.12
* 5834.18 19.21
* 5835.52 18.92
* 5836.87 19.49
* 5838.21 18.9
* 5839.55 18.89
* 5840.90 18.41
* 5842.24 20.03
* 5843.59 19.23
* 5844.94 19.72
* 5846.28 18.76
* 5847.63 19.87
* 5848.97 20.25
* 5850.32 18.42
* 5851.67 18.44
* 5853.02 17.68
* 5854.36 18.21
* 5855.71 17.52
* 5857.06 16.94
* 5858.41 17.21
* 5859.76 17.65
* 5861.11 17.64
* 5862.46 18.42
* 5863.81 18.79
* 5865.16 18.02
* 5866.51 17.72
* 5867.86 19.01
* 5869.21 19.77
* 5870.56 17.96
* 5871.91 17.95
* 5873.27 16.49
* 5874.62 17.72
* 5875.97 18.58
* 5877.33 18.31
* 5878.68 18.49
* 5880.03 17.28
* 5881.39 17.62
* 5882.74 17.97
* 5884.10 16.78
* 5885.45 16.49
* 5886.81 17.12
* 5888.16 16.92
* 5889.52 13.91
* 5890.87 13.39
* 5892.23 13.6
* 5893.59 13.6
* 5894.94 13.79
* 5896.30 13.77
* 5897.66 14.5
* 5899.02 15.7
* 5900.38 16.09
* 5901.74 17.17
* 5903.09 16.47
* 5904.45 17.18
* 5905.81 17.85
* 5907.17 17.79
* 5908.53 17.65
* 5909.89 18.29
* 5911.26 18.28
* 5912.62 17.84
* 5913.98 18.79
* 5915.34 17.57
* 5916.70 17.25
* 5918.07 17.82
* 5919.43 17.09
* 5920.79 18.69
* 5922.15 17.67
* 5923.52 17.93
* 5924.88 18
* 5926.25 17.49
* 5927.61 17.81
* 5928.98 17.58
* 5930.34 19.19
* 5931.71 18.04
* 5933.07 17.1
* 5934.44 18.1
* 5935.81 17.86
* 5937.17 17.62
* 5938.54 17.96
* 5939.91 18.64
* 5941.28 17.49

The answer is -5.1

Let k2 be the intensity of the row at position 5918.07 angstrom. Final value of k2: 17.82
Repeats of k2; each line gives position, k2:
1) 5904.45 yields 17.18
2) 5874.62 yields 17.72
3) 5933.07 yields 17.1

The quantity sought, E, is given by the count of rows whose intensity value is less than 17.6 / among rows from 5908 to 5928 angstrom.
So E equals 4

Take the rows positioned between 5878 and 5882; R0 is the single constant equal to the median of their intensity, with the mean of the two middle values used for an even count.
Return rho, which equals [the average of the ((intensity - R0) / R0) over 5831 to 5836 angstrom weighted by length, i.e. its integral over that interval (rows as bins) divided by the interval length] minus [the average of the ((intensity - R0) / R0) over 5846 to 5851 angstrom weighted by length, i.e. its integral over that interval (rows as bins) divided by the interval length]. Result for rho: 0.0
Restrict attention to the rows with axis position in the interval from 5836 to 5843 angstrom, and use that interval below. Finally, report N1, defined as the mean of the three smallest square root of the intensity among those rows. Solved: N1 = 4.33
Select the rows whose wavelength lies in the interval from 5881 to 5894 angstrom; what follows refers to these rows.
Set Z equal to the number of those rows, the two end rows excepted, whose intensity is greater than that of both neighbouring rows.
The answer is 2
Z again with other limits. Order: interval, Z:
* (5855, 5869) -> 2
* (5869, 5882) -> 2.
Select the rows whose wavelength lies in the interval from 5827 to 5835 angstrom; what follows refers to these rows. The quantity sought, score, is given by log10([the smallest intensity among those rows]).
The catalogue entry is 1.28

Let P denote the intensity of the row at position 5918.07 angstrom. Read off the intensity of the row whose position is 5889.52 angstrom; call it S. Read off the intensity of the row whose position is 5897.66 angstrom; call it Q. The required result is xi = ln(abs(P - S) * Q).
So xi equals 4.0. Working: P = 17.82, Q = 14.5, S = 13.91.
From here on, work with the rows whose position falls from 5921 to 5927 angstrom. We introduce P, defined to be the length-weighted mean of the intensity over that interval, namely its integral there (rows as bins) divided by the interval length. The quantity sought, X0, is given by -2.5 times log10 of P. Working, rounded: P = 17.8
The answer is -3.13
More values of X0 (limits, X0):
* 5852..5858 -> -3.12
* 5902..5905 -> -3.07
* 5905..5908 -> -3.13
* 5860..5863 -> -3.14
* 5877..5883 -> -3.13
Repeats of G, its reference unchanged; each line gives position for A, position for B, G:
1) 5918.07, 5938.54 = -4.7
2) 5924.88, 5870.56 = -4.5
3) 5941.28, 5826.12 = -3.1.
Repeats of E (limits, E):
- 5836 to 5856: 1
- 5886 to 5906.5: 14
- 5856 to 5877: 3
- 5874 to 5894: 9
